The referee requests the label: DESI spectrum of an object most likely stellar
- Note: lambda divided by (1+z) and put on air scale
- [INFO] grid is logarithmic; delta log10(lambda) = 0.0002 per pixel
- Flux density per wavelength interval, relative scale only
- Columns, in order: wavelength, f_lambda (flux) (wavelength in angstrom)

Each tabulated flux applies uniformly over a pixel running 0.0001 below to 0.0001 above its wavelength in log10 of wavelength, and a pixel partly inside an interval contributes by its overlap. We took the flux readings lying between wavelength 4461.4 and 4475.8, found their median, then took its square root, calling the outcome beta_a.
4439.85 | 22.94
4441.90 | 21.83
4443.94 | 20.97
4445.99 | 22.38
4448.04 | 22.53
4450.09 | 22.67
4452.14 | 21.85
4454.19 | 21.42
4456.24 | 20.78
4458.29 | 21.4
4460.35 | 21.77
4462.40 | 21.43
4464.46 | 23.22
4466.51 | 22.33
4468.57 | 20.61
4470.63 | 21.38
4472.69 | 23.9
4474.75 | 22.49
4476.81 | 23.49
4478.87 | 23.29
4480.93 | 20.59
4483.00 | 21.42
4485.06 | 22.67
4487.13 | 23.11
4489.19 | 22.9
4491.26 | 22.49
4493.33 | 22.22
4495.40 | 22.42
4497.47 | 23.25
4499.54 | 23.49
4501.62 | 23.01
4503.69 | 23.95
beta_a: 4.73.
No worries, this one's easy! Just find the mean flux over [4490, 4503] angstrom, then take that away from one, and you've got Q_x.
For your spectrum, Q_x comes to -21.8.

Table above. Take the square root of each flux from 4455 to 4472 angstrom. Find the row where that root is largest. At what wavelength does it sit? 4464.46 angstrom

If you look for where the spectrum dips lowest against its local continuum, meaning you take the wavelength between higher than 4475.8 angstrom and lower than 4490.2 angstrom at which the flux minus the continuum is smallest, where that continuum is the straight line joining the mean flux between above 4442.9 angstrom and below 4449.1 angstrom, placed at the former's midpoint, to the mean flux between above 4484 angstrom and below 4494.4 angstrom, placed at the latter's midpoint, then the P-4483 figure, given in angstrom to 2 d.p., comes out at 4480.93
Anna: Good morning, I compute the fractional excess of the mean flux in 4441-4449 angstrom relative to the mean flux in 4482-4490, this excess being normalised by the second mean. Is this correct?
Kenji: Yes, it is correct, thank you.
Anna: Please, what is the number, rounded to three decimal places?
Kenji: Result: -0.027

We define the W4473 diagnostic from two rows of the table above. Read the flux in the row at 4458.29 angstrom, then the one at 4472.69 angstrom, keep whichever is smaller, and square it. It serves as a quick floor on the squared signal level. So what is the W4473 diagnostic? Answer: 458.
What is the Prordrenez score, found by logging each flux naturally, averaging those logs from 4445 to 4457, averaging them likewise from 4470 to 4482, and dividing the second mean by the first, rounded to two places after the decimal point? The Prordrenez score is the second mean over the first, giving 1.01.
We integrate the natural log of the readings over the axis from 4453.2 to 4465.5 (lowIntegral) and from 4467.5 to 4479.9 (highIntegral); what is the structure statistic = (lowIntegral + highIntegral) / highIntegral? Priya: 1.98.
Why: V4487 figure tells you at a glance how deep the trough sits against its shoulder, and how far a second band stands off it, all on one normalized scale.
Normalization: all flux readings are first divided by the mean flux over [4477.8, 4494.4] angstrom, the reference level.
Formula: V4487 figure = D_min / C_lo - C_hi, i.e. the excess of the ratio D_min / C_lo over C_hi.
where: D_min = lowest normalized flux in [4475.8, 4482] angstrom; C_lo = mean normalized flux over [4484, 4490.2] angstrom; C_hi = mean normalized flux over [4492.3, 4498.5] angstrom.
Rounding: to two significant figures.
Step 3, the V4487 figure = -0.11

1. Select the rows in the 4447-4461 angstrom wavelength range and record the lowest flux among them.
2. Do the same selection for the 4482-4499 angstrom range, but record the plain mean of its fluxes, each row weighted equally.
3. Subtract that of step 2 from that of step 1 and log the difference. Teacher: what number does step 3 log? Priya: -1.8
